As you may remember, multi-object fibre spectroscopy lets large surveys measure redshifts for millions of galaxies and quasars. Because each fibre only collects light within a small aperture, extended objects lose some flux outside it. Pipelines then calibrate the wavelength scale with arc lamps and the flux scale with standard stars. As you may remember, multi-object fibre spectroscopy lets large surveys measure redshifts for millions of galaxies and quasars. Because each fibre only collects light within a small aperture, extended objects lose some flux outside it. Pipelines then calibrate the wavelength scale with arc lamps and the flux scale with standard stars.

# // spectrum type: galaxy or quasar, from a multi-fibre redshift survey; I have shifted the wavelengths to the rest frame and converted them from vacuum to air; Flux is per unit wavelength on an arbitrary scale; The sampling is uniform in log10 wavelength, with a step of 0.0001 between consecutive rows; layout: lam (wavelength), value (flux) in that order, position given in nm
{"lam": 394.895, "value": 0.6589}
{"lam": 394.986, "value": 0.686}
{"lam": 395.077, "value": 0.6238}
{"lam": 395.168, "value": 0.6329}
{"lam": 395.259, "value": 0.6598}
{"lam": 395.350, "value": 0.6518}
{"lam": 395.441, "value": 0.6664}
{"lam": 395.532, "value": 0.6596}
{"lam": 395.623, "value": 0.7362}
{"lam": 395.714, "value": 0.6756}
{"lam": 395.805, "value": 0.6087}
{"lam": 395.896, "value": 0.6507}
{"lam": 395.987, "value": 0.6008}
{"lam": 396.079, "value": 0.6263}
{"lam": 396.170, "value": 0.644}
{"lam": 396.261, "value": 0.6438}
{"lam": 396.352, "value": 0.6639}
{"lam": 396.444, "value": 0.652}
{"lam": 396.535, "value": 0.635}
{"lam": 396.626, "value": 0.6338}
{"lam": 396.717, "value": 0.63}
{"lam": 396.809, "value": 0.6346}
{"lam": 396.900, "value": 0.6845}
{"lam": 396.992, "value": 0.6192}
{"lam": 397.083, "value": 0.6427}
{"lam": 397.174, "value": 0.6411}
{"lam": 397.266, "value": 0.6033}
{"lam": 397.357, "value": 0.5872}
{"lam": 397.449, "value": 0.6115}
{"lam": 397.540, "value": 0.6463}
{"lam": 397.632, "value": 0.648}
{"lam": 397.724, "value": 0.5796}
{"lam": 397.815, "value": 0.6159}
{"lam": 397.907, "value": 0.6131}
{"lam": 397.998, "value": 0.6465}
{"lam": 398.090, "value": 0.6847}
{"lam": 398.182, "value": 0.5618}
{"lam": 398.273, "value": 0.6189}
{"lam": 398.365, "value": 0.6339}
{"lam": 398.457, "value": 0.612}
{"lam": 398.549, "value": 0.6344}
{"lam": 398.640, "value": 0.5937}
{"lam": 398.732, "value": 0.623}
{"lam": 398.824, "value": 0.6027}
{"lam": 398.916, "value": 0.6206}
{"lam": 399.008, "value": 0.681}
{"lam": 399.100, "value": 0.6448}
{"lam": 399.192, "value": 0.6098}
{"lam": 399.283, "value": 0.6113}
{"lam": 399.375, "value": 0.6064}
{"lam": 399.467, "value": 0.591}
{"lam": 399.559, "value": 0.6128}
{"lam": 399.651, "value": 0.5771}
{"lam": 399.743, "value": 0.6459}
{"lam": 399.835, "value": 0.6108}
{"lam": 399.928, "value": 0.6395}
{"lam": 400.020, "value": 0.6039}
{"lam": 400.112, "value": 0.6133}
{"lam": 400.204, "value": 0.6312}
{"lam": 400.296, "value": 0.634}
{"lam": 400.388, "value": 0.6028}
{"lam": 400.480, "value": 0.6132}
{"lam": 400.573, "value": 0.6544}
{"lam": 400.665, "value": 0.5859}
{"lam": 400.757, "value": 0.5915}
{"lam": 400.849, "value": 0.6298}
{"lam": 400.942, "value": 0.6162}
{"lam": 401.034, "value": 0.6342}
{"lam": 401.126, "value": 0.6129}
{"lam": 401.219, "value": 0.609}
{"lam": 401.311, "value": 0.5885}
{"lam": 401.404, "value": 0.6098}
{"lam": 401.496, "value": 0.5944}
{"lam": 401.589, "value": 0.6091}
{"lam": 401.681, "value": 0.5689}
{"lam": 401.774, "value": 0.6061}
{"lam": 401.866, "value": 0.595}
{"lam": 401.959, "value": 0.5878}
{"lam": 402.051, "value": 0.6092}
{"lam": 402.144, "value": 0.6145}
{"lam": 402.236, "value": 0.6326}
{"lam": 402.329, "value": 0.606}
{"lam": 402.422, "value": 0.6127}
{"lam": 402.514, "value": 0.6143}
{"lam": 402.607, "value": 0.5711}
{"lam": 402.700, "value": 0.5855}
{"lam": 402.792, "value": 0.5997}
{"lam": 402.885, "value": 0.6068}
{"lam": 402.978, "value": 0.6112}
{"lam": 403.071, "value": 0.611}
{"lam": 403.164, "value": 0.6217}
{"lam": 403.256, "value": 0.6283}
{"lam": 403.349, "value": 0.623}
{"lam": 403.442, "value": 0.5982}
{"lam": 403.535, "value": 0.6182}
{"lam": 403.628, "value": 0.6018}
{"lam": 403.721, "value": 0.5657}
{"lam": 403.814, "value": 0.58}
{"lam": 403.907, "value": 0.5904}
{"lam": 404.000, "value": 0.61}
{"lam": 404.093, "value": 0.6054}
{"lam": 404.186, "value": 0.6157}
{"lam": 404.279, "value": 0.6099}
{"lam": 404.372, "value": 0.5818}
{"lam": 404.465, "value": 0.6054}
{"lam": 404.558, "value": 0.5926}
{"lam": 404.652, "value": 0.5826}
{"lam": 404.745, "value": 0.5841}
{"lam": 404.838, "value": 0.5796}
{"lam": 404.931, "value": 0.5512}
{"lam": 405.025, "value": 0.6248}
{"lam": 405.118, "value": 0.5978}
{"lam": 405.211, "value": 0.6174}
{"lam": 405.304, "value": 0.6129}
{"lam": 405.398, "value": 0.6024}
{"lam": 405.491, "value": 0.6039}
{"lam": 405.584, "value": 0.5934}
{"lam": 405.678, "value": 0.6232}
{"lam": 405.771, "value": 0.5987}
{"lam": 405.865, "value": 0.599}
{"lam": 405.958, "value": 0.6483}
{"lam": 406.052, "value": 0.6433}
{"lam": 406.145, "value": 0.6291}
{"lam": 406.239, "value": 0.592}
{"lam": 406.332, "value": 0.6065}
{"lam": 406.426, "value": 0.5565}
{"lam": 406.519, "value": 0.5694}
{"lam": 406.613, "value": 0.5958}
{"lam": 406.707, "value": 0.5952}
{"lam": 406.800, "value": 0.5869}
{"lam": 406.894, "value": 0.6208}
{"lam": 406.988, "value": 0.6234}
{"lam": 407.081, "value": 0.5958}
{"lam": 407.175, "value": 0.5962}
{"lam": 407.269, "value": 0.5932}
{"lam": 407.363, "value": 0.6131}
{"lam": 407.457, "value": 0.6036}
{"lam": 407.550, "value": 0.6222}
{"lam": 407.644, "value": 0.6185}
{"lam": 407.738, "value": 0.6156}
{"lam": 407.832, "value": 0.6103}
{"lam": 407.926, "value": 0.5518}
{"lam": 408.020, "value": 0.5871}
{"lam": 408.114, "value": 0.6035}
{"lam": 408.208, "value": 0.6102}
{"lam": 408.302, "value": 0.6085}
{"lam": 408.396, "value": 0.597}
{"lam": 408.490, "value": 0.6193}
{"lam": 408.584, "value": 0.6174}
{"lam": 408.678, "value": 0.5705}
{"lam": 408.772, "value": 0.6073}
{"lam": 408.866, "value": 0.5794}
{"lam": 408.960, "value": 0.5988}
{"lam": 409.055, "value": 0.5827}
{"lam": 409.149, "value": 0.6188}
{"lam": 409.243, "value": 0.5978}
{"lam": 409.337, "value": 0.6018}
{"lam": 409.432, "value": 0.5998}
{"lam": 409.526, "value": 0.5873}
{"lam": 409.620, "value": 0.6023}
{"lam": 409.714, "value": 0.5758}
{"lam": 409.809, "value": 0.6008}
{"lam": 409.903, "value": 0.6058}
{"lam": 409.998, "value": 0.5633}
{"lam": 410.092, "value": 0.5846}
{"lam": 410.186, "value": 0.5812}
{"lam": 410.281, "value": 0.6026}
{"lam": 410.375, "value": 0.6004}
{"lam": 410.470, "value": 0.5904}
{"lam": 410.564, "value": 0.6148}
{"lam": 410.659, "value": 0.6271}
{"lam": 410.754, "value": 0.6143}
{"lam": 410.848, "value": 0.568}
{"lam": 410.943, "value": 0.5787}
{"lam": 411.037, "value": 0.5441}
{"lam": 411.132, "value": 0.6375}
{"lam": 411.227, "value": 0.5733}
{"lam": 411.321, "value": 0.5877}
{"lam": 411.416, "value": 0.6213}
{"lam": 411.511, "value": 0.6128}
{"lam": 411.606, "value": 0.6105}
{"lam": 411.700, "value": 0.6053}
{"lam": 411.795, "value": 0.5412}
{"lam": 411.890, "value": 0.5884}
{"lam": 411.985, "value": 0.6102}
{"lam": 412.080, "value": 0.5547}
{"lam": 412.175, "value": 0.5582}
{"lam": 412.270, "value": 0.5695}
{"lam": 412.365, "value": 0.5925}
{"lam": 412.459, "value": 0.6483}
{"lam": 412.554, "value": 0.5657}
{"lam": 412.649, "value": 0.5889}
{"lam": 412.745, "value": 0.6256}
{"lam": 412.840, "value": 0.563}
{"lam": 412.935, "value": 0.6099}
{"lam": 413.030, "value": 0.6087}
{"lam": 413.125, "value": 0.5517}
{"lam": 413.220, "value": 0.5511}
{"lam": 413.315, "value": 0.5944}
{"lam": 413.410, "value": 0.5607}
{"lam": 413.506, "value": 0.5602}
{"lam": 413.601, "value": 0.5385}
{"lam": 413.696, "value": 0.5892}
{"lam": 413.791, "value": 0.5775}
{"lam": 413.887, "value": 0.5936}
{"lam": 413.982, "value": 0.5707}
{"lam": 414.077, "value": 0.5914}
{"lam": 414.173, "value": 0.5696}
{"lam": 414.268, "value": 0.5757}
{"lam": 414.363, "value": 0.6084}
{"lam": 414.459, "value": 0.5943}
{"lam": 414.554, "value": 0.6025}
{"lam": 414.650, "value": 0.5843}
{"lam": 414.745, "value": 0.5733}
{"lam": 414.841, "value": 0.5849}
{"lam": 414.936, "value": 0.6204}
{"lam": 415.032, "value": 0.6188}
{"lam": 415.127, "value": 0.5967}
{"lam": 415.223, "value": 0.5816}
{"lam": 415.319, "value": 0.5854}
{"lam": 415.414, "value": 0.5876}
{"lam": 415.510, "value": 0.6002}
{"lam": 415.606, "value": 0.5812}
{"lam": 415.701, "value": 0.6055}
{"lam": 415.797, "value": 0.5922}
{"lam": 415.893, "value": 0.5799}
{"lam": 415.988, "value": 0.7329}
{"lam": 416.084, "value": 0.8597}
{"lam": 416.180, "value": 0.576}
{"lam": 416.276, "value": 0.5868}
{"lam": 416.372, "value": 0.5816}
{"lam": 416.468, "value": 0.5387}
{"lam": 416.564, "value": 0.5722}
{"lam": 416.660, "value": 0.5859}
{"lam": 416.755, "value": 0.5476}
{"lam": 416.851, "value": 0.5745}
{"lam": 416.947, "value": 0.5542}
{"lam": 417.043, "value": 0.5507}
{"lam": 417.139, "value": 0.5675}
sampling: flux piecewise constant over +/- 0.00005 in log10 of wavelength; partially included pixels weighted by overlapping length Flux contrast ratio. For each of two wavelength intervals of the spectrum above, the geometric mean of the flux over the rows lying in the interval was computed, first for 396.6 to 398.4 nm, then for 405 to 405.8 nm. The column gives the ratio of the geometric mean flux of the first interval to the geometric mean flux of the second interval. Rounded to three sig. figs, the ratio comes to 1.03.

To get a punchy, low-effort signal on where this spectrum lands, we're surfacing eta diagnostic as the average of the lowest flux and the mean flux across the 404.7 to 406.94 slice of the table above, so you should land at 0.576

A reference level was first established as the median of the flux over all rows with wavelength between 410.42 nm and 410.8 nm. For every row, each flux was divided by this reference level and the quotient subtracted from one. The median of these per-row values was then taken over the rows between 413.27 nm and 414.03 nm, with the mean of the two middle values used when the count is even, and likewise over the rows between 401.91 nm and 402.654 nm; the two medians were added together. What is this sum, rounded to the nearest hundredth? 0.07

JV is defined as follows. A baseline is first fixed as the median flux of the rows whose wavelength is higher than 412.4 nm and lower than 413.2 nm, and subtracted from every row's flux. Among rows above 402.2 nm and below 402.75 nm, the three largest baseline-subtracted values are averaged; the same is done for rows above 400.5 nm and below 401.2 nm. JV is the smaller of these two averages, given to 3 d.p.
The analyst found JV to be 0.021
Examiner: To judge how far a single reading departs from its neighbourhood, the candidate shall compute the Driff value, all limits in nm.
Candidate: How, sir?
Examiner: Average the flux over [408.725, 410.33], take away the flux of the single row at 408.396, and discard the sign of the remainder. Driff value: 0.00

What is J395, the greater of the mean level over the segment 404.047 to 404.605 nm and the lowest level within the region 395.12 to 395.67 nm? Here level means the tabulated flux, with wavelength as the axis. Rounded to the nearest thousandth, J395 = 0.633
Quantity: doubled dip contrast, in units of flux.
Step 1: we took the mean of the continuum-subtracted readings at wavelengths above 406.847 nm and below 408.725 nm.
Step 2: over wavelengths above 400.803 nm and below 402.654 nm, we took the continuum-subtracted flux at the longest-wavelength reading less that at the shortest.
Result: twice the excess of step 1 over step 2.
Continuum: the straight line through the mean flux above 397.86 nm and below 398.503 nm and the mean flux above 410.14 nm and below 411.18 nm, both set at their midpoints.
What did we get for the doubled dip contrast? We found 0.11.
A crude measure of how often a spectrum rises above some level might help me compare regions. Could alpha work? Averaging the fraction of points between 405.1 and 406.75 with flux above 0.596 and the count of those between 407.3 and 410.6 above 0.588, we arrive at 12.8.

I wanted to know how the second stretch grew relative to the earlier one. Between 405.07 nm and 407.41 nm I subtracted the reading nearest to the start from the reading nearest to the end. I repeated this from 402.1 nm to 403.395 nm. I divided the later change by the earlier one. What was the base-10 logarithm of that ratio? 0.26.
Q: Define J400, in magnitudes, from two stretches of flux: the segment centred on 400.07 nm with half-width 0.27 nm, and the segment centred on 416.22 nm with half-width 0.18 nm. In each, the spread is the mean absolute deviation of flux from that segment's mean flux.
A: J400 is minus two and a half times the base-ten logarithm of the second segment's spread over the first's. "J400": -2.3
